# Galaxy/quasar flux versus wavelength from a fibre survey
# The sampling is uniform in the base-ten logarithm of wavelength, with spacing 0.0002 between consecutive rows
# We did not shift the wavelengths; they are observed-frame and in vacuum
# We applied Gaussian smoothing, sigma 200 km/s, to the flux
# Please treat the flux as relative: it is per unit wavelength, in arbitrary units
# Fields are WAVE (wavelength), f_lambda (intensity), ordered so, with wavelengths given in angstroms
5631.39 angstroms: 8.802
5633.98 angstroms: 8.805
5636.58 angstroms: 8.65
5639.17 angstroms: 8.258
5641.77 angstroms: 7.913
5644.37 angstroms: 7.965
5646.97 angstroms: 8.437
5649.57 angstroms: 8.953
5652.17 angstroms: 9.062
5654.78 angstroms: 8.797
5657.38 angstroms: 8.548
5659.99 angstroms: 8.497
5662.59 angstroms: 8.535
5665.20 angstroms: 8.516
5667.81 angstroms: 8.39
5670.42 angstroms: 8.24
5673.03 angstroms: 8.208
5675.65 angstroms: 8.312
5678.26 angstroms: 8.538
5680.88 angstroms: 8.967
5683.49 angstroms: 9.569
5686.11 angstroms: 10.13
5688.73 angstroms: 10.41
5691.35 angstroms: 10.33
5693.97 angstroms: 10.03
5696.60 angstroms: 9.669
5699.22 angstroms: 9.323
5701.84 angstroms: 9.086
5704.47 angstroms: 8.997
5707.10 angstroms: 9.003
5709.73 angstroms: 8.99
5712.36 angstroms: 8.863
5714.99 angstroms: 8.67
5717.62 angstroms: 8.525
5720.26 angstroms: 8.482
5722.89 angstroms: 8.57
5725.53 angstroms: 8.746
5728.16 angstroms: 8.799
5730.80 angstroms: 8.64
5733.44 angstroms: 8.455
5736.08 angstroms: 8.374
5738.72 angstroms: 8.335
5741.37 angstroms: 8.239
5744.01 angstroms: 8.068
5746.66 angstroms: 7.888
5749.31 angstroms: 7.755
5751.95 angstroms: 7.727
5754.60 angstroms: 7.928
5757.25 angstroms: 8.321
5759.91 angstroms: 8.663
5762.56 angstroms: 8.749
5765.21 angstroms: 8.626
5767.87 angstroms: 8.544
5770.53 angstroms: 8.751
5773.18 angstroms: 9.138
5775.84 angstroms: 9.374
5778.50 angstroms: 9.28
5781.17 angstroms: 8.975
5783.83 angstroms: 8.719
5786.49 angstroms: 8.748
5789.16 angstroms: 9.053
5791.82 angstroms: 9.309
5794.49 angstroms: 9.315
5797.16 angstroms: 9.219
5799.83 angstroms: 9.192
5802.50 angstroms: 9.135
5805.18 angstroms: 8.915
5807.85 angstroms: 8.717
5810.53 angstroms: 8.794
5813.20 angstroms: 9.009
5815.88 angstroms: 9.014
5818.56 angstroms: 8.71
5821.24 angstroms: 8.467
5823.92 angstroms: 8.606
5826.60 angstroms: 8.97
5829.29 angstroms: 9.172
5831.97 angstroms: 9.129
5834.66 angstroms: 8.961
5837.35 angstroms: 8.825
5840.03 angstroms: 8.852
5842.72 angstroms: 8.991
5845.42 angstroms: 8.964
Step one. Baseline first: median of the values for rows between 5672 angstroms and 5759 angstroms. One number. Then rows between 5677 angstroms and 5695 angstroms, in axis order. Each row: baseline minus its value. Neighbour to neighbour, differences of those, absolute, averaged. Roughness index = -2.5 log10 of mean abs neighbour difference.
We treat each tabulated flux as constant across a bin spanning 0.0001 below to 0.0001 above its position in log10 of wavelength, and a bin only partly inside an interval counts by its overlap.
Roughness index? 1.06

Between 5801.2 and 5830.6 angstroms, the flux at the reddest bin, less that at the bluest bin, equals 0.04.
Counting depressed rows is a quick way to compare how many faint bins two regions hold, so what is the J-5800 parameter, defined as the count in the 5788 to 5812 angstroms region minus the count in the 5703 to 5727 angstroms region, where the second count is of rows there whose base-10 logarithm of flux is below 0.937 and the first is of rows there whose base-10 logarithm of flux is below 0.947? -1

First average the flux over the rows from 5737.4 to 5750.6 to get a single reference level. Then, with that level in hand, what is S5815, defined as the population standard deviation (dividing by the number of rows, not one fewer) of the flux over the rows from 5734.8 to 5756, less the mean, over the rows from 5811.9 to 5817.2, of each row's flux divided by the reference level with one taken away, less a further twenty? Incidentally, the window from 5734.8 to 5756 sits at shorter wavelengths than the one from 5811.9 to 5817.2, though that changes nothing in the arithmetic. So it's -19.9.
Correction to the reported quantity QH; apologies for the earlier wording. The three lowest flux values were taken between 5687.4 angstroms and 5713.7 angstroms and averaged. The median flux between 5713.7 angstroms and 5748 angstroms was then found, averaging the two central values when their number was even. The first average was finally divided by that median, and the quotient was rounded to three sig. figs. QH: 1.06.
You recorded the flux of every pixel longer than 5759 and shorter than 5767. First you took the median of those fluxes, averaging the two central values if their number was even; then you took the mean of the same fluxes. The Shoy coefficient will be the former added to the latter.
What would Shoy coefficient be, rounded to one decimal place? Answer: 17.3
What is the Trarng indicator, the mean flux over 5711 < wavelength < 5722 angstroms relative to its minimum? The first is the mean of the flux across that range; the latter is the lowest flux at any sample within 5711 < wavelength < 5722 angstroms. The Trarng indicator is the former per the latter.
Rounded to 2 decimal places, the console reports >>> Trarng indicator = 1.02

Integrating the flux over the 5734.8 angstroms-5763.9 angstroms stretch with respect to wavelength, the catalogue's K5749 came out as 238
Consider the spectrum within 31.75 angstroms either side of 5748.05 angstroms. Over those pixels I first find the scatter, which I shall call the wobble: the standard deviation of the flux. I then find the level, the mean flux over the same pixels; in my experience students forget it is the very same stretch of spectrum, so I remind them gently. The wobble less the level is -8.1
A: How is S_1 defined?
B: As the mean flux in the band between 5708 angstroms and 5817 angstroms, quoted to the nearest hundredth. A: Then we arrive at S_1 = 8.70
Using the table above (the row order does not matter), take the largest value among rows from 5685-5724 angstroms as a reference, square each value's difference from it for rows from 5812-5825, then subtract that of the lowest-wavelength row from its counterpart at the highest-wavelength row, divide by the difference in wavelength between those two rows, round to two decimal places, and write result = 0.12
